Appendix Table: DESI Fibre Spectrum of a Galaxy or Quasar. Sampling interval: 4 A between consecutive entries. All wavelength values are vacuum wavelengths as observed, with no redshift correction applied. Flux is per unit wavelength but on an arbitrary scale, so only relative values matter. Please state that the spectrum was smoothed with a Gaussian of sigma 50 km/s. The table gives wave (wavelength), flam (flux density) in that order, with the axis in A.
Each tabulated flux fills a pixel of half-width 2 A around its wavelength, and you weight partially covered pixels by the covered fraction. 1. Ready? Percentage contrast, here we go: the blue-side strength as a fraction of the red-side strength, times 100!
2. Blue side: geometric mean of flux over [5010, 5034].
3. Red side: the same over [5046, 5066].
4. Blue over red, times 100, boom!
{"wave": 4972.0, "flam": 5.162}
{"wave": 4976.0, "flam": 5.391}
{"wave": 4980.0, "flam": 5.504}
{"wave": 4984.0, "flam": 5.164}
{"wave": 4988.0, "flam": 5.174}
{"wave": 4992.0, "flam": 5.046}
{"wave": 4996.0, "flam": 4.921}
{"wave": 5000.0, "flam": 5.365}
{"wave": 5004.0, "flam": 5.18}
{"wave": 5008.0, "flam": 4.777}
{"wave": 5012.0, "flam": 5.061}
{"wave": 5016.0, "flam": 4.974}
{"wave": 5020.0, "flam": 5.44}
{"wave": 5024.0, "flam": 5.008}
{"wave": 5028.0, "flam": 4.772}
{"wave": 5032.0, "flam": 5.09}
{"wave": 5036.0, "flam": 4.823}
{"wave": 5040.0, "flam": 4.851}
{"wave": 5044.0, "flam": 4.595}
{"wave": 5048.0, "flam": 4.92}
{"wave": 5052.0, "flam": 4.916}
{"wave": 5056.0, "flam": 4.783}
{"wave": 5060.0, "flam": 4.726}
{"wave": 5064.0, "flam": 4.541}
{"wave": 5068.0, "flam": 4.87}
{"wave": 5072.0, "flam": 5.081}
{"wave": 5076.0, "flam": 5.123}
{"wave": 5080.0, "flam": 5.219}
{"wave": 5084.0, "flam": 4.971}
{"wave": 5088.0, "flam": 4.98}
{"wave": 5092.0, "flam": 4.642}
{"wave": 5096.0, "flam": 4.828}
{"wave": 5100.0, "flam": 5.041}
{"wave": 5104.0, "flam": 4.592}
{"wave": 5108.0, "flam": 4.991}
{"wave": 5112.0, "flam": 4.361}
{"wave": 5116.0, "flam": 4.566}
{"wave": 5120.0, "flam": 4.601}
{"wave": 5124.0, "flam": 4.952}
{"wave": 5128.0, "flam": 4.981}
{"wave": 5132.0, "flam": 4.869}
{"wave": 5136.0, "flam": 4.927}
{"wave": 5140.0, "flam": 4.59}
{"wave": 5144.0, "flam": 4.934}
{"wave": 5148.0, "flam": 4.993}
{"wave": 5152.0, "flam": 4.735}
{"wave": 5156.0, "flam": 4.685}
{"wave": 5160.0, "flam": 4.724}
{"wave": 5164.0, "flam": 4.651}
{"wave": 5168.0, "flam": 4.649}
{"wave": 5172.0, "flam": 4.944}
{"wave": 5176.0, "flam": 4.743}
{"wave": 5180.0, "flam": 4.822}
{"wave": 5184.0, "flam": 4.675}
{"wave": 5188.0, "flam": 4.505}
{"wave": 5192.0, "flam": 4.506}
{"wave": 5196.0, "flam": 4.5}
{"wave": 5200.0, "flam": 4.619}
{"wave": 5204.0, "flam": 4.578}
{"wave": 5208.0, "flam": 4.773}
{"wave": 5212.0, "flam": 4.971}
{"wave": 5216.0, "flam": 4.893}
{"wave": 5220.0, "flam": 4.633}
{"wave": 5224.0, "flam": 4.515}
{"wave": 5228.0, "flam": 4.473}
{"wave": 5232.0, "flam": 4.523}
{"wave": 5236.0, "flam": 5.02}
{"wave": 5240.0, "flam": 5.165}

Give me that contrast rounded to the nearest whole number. 106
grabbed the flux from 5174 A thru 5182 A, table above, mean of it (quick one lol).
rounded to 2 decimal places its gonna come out 4.78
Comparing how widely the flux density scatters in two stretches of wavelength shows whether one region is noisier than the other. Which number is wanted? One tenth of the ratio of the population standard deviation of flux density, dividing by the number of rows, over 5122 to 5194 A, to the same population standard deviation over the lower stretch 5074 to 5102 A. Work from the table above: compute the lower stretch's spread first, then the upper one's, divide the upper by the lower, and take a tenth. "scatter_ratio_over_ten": 0.089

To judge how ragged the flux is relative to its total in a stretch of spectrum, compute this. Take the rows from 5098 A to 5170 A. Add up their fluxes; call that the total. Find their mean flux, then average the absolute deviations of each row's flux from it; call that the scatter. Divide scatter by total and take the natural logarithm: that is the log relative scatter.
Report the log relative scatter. -6.22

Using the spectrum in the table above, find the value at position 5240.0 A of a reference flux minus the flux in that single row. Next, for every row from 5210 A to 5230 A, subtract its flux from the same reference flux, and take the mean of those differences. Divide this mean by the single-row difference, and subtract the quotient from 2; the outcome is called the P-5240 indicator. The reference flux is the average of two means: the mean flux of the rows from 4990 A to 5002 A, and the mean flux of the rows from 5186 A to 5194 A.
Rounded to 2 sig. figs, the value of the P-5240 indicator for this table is 2.3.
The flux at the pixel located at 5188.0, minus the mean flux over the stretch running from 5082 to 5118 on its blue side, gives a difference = -0.27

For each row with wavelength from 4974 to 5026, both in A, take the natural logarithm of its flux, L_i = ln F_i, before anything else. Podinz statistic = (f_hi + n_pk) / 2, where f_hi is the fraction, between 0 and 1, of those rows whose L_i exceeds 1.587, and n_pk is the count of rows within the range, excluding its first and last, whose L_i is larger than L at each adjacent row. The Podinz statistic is 3.0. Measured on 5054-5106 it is 1.7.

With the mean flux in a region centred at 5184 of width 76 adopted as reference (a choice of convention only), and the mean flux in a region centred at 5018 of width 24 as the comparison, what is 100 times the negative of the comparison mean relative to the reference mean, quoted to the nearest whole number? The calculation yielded -106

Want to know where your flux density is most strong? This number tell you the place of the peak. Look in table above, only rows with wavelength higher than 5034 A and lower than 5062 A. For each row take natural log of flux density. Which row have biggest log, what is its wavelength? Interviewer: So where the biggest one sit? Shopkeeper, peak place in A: 5048.0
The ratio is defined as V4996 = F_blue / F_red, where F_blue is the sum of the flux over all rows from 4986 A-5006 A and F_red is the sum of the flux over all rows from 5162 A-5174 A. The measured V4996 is 1.8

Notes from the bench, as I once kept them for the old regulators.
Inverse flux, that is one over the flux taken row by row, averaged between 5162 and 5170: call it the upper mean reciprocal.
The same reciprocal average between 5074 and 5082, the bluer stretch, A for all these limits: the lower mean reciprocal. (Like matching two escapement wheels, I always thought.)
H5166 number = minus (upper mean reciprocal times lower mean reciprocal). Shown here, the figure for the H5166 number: -0.042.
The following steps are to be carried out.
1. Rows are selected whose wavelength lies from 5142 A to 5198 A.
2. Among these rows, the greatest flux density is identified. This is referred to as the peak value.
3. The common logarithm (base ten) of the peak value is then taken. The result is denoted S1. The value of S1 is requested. 0.698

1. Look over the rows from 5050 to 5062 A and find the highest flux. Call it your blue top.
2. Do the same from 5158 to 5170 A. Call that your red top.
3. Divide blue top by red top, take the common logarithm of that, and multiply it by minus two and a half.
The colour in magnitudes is -0.043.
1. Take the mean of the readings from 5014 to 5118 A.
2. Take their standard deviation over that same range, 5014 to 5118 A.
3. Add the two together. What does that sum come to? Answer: 5.11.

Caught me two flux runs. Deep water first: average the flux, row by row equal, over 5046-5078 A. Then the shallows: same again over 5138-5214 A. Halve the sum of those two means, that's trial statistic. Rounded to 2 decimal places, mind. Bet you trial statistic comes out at 4.79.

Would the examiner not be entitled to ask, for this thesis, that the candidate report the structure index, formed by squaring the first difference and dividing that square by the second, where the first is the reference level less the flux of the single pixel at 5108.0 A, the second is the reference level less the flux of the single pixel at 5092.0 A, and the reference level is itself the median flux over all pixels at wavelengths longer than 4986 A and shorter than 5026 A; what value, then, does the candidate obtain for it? 0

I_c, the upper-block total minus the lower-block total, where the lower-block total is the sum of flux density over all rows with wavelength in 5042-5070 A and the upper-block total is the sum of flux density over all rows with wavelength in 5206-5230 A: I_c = -5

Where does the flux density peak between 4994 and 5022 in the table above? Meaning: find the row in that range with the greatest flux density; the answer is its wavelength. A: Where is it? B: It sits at 5020.0 A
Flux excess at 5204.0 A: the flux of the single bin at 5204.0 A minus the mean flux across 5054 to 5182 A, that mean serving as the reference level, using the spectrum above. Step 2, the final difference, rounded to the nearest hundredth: -0.24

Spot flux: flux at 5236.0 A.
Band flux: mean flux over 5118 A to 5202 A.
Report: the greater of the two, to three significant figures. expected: 5.02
